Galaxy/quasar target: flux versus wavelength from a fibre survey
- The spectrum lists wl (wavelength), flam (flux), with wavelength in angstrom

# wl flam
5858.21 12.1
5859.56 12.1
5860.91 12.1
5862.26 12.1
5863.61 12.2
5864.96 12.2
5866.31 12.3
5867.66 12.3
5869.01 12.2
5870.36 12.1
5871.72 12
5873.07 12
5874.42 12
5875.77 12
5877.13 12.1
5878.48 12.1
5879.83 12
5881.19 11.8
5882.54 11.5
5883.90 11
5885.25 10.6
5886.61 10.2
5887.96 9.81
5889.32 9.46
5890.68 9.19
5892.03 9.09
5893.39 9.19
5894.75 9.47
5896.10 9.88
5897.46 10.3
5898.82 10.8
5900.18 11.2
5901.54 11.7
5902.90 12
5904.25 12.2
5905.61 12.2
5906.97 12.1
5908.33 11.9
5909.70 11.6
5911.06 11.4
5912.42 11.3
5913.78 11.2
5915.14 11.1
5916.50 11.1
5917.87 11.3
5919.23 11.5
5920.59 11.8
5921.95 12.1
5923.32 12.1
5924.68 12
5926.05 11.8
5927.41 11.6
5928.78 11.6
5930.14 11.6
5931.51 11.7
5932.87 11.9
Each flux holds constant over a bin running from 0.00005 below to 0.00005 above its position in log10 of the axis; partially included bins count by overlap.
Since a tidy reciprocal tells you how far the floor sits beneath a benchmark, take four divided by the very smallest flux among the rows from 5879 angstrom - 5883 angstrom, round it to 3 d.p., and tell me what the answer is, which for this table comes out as 0.348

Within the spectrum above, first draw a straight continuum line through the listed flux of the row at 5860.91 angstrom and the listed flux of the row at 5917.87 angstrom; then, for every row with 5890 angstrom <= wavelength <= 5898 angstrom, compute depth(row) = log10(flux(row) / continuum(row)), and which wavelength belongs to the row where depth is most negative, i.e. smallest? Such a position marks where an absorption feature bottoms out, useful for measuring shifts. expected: 5892.03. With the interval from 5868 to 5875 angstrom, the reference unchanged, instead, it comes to 5871.72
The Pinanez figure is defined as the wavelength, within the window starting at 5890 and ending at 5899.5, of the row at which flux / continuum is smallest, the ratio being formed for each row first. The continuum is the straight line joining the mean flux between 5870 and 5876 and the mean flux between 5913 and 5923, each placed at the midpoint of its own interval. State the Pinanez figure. 5892.03 angstrom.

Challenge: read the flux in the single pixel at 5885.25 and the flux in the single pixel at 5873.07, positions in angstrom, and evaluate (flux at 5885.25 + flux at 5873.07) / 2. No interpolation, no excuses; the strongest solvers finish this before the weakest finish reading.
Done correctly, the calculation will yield 11.3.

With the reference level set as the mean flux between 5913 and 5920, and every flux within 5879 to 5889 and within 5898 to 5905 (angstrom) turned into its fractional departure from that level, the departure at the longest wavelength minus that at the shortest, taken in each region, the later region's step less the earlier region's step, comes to 0.32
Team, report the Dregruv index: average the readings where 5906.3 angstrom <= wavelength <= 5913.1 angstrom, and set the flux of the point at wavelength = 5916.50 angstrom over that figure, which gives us 0.95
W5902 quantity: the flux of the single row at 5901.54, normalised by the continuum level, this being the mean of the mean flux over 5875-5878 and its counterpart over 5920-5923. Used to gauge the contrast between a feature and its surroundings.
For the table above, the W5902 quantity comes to 0.97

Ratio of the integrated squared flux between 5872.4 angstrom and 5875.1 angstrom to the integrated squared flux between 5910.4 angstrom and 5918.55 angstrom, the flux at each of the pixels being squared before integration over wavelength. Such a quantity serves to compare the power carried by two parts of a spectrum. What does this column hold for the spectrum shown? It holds 0.38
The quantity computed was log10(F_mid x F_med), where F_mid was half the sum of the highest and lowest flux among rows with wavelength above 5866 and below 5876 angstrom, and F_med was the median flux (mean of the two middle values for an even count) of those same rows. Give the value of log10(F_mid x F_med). 2.17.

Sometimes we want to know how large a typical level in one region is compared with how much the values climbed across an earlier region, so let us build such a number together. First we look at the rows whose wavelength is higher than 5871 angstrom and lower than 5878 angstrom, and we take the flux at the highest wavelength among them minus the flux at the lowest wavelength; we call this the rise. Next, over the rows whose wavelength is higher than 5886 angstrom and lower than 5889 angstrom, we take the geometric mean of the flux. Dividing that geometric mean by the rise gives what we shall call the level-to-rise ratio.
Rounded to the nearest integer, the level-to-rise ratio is 100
